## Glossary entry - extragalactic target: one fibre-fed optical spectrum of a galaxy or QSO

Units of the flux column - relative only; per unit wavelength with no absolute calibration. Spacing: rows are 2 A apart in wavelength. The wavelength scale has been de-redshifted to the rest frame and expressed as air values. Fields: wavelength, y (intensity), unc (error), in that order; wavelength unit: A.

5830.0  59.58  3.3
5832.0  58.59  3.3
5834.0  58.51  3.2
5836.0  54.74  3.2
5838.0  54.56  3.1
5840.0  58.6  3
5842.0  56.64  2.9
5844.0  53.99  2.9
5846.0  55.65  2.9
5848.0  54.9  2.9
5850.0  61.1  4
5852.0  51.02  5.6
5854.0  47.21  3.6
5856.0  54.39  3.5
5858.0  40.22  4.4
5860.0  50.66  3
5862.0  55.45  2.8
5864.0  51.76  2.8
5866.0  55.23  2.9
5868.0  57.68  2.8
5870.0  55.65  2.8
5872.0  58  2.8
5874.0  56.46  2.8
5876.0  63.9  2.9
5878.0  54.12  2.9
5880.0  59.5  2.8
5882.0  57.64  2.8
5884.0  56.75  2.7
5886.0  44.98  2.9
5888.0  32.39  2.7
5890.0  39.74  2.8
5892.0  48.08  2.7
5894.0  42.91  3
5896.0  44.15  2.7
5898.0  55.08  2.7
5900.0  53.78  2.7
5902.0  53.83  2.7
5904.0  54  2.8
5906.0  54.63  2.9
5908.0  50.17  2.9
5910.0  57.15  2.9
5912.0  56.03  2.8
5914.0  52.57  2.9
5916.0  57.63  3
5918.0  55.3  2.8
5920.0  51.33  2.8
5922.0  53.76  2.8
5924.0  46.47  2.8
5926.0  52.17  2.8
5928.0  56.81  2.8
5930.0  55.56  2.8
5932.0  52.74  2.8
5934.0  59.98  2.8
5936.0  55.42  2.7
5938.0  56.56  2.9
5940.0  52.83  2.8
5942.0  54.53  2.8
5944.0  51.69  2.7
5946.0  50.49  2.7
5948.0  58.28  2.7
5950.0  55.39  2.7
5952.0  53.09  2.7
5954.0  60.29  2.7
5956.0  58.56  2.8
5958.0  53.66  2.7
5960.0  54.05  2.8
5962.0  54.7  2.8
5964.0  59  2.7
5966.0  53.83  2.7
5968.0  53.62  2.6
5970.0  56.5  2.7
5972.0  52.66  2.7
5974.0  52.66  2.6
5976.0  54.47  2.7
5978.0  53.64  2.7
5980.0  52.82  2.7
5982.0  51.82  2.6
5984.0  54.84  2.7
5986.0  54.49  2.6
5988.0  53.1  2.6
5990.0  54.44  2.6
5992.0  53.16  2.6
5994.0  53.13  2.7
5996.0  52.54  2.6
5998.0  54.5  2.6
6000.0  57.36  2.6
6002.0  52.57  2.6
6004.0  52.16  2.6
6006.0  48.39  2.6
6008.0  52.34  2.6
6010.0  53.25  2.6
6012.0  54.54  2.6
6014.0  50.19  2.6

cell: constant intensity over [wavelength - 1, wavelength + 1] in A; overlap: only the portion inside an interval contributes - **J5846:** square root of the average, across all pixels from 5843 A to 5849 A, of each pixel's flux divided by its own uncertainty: 4.35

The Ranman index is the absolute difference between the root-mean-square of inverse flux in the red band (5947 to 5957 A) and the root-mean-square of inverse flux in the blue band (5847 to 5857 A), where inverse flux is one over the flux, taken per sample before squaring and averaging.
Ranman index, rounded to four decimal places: 0.0013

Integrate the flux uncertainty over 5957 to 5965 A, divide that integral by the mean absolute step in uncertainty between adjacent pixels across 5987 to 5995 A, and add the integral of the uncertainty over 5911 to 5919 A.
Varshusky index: 683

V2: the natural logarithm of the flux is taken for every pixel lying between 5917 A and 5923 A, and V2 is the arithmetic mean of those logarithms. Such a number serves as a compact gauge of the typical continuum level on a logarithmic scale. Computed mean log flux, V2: 3.98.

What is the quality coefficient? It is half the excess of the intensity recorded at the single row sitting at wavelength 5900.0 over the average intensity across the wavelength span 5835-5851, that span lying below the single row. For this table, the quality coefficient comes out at -1.2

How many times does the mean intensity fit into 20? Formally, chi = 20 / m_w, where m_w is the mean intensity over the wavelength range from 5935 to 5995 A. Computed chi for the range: 0.367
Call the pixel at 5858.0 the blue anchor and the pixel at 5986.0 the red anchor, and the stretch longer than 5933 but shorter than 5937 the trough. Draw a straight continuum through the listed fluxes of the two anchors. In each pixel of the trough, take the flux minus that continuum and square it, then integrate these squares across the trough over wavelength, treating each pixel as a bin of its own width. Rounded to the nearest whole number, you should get 339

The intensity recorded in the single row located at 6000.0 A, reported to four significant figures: 57.36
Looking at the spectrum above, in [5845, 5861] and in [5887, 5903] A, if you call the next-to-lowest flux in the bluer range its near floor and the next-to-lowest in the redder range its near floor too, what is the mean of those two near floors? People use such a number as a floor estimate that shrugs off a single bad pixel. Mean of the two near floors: 43.5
